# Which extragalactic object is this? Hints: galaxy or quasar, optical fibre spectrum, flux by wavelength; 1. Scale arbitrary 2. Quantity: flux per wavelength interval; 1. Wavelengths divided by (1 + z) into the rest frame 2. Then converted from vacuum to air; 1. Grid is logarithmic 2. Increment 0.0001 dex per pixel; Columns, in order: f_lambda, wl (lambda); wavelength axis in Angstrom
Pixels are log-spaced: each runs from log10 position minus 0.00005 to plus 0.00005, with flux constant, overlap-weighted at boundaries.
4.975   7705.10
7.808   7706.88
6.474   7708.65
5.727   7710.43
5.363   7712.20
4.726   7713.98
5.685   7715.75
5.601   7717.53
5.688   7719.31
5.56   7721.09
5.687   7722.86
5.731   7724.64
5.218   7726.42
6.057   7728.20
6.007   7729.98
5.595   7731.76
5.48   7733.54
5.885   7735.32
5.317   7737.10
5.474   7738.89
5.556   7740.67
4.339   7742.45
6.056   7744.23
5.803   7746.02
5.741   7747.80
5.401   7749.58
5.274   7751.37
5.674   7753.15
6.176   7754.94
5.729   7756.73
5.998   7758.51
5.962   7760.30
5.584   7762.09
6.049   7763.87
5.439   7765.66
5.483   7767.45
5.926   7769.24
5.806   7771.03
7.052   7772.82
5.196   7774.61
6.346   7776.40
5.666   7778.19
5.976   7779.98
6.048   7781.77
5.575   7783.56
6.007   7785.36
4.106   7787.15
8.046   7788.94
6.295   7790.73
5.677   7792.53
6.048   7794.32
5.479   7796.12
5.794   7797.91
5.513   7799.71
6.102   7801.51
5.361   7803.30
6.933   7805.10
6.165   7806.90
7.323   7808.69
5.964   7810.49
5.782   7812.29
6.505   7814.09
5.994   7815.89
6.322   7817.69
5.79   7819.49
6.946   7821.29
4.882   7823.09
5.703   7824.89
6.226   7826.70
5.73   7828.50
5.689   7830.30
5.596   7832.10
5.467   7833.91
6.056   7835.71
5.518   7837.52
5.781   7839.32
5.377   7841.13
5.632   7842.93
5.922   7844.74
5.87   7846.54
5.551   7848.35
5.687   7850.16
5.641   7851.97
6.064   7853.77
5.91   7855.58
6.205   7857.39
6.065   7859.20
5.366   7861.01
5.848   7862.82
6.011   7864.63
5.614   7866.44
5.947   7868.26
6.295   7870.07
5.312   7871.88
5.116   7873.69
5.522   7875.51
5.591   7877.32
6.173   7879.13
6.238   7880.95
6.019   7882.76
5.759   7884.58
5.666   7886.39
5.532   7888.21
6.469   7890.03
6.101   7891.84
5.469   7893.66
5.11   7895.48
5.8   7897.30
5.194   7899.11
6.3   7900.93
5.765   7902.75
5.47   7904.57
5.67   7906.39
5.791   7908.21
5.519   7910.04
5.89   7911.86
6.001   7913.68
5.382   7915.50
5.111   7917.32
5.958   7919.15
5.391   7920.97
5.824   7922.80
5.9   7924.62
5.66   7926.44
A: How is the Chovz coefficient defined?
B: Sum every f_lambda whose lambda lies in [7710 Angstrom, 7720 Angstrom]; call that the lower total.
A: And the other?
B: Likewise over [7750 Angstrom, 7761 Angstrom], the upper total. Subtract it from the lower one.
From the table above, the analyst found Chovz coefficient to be -2.0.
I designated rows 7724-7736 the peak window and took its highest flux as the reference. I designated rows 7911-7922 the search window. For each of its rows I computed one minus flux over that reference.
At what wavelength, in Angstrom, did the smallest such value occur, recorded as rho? 7913.68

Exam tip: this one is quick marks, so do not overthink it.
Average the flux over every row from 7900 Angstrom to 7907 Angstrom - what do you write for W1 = 5.80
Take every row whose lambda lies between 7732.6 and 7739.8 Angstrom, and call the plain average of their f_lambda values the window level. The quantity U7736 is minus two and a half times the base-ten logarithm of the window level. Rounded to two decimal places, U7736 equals -1.86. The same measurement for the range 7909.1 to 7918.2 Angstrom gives -1.87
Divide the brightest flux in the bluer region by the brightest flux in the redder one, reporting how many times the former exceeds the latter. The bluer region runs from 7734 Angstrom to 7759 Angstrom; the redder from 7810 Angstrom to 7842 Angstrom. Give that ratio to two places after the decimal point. 0.89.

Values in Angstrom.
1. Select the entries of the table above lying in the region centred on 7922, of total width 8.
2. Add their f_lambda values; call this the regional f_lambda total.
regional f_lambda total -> 23.1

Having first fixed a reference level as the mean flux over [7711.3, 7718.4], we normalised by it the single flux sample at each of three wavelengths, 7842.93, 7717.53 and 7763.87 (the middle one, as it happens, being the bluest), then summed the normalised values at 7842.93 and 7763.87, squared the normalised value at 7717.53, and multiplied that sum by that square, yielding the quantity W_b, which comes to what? 2.40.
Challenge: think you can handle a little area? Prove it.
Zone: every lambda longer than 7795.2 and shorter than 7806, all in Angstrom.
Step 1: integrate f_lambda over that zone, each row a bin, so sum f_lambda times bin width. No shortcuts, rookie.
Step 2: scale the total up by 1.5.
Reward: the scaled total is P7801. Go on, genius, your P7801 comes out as 95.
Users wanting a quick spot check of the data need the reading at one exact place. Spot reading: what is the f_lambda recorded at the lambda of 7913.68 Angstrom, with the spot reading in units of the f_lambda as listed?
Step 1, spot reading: 6.001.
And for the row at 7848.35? 5.551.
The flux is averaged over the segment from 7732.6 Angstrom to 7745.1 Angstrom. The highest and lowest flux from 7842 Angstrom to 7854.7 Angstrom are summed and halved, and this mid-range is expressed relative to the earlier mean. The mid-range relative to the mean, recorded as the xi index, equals 1.07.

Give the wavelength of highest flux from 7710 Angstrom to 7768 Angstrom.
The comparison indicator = 7754.94 Angstrom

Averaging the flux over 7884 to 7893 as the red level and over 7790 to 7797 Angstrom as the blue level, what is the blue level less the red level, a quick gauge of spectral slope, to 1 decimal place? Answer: 0.0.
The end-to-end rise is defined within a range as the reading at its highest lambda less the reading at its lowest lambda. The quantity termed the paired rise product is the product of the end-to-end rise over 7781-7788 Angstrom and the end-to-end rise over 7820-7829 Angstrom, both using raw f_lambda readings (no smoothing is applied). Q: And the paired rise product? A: 2.4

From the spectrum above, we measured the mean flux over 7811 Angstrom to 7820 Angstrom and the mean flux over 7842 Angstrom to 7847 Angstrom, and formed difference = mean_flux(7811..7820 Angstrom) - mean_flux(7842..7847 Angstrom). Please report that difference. 0.27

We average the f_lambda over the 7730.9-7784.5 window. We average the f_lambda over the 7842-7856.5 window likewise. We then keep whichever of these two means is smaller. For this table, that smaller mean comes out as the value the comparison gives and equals 5.72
